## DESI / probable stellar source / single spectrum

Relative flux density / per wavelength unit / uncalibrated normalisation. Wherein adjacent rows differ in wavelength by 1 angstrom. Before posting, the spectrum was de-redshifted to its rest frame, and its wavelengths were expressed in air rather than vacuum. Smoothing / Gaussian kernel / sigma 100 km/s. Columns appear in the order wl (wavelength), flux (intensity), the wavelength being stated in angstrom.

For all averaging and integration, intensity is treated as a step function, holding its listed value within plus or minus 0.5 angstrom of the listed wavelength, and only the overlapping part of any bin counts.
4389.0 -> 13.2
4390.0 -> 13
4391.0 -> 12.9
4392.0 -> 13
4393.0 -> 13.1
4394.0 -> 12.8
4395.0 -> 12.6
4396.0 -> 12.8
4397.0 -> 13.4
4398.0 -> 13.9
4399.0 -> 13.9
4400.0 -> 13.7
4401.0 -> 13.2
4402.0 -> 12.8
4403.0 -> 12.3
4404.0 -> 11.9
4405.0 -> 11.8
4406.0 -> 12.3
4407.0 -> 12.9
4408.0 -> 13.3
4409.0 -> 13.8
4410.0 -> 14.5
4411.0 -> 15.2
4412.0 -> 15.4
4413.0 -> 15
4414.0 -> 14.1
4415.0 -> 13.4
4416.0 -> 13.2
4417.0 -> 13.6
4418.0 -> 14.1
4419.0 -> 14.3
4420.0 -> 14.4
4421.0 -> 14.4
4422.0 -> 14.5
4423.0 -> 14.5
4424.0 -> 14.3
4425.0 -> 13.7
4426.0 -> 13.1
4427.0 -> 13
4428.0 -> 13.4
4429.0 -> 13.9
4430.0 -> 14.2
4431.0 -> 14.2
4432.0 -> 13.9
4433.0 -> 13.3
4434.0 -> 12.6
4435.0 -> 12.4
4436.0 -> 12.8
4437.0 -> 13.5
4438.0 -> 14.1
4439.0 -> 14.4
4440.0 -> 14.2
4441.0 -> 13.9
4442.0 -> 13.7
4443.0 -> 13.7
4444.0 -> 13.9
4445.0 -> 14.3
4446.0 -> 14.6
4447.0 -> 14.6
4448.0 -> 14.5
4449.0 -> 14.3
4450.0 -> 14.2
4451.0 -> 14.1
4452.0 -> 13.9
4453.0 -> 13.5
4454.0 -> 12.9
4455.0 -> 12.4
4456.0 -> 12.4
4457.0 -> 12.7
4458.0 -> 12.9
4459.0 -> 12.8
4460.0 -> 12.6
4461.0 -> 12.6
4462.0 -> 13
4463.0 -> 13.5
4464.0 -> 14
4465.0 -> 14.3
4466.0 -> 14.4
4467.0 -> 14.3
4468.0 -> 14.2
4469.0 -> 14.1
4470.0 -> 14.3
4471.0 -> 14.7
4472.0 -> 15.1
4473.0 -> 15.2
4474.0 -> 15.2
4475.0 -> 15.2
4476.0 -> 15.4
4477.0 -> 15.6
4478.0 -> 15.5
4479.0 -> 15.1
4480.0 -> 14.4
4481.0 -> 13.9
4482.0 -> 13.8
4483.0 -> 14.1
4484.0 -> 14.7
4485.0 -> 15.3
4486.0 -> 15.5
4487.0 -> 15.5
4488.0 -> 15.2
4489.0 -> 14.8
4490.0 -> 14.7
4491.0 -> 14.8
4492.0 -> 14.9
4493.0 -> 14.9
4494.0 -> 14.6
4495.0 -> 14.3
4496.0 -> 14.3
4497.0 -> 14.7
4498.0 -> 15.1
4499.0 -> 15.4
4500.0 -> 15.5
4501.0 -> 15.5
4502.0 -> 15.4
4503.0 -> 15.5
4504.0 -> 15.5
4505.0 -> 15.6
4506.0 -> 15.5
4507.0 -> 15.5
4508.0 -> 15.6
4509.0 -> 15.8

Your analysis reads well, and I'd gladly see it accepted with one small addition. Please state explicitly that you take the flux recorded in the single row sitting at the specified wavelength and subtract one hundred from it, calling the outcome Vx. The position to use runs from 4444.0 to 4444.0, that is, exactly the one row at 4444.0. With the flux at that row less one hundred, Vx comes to -86.1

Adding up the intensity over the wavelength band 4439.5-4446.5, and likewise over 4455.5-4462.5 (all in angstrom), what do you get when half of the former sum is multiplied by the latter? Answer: 4374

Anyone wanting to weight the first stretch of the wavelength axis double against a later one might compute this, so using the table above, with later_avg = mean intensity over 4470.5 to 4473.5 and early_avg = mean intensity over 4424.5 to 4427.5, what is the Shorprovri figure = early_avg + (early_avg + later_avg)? 41.5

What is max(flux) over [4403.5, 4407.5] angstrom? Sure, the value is 12.9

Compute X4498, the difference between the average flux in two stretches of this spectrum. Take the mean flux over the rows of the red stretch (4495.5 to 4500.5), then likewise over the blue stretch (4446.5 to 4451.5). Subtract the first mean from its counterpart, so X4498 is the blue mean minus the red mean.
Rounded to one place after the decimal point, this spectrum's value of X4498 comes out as -0.7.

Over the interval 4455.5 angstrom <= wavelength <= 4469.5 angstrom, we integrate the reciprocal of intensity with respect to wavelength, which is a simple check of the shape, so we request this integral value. 1.05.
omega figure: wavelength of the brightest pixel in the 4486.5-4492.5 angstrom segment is 4487.0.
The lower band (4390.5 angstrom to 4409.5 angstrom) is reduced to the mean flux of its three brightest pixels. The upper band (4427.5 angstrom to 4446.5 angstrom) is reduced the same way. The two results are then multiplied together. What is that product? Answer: 200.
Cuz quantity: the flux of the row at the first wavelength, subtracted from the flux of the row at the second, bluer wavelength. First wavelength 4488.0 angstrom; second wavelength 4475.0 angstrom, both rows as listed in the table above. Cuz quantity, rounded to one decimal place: 0.0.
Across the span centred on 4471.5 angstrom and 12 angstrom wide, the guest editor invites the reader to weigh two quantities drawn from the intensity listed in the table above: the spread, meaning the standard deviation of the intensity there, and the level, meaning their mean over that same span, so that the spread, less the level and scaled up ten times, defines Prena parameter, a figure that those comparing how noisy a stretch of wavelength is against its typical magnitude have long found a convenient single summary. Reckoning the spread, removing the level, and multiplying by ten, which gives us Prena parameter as -143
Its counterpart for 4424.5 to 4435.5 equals -128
